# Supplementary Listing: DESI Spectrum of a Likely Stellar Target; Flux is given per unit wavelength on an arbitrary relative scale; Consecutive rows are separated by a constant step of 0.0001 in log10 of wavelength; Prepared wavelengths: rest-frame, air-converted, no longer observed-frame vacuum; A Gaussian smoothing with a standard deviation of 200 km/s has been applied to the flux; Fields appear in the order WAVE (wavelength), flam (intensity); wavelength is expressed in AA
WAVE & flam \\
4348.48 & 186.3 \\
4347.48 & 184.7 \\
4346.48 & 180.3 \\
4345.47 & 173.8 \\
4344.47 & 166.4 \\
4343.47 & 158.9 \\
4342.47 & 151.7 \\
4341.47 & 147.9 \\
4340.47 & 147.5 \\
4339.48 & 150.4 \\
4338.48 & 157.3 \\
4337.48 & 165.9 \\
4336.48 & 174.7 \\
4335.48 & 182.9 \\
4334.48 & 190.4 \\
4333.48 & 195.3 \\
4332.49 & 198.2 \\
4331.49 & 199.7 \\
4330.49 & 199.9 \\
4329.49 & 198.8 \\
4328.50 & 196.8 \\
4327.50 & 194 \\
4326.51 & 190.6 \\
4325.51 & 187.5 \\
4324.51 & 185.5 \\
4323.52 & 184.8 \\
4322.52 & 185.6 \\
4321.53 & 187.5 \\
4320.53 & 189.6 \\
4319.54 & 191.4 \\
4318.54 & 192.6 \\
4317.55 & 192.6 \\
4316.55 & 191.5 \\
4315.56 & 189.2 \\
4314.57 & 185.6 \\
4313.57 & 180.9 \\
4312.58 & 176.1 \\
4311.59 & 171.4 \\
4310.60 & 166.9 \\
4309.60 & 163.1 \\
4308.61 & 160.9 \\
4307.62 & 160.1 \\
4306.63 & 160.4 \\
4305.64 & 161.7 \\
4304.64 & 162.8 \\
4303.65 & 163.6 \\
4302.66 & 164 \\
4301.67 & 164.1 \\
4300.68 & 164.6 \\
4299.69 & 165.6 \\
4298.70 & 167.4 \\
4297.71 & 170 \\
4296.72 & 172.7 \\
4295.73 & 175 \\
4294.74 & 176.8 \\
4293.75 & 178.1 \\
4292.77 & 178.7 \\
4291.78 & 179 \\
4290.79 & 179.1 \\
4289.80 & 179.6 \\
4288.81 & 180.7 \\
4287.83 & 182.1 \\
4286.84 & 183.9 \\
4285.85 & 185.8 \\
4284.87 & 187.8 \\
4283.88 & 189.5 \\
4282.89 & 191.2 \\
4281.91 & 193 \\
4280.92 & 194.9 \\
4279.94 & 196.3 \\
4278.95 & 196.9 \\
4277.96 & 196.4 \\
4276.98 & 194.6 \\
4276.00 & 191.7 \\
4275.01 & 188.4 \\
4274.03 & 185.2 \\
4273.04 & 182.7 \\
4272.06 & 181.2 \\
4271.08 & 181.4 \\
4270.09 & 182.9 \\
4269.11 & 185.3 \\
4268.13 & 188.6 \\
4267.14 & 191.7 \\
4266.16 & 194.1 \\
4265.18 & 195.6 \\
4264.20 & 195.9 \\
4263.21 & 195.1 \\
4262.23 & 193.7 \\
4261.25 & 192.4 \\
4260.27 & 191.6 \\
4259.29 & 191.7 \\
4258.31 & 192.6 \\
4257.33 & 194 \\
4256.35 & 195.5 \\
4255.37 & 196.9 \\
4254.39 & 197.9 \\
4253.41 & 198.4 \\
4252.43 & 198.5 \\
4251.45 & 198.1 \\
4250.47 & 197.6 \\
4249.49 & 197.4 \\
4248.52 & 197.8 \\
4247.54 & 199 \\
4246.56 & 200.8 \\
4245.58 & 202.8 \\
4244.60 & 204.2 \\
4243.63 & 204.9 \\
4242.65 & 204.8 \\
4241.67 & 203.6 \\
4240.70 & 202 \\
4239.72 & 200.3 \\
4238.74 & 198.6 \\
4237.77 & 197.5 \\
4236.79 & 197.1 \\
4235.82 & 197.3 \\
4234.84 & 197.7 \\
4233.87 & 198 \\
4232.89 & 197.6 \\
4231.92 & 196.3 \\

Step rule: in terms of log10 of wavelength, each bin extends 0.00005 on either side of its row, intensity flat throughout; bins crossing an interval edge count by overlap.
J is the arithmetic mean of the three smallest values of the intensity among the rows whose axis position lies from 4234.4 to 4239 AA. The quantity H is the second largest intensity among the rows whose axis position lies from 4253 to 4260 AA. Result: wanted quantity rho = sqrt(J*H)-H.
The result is 0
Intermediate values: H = 197.9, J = 197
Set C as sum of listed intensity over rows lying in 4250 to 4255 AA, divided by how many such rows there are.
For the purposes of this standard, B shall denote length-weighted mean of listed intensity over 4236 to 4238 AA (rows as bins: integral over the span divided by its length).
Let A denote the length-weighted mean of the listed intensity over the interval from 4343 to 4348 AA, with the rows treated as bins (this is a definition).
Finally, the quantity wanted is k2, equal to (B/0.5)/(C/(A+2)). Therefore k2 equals 348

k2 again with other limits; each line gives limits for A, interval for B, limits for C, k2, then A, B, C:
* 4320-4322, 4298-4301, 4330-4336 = 326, 189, 166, 194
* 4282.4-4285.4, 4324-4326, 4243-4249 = 355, 190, 187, 202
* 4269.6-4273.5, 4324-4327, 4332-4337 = 367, 182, 188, 188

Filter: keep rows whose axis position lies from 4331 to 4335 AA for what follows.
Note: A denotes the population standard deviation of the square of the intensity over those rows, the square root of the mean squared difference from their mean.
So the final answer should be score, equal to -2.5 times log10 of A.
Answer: -7.9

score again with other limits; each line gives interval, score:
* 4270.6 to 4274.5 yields -6.9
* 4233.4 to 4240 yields -6.5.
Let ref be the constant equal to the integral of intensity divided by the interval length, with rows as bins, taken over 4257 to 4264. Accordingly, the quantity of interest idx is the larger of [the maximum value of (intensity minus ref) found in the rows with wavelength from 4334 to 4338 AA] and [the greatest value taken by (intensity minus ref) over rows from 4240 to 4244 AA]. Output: 11.9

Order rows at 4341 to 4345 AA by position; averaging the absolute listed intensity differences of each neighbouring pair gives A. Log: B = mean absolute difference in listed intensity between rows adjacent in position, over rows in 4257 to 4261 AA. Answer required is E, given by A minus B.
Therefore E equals 5.4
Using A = 6.2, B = 0.80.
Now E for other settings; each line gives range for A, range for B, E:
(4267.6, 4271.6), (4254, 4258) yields 1.1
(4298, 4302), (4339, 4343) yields -1.3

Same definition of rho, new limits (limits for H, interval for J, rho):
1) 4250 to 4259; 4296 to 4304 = -18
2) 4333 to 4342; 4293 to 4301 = -13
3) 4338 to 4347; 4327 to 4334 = 10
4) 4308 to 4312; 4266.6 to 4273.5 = 7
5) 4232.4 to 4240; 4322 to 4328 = -7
